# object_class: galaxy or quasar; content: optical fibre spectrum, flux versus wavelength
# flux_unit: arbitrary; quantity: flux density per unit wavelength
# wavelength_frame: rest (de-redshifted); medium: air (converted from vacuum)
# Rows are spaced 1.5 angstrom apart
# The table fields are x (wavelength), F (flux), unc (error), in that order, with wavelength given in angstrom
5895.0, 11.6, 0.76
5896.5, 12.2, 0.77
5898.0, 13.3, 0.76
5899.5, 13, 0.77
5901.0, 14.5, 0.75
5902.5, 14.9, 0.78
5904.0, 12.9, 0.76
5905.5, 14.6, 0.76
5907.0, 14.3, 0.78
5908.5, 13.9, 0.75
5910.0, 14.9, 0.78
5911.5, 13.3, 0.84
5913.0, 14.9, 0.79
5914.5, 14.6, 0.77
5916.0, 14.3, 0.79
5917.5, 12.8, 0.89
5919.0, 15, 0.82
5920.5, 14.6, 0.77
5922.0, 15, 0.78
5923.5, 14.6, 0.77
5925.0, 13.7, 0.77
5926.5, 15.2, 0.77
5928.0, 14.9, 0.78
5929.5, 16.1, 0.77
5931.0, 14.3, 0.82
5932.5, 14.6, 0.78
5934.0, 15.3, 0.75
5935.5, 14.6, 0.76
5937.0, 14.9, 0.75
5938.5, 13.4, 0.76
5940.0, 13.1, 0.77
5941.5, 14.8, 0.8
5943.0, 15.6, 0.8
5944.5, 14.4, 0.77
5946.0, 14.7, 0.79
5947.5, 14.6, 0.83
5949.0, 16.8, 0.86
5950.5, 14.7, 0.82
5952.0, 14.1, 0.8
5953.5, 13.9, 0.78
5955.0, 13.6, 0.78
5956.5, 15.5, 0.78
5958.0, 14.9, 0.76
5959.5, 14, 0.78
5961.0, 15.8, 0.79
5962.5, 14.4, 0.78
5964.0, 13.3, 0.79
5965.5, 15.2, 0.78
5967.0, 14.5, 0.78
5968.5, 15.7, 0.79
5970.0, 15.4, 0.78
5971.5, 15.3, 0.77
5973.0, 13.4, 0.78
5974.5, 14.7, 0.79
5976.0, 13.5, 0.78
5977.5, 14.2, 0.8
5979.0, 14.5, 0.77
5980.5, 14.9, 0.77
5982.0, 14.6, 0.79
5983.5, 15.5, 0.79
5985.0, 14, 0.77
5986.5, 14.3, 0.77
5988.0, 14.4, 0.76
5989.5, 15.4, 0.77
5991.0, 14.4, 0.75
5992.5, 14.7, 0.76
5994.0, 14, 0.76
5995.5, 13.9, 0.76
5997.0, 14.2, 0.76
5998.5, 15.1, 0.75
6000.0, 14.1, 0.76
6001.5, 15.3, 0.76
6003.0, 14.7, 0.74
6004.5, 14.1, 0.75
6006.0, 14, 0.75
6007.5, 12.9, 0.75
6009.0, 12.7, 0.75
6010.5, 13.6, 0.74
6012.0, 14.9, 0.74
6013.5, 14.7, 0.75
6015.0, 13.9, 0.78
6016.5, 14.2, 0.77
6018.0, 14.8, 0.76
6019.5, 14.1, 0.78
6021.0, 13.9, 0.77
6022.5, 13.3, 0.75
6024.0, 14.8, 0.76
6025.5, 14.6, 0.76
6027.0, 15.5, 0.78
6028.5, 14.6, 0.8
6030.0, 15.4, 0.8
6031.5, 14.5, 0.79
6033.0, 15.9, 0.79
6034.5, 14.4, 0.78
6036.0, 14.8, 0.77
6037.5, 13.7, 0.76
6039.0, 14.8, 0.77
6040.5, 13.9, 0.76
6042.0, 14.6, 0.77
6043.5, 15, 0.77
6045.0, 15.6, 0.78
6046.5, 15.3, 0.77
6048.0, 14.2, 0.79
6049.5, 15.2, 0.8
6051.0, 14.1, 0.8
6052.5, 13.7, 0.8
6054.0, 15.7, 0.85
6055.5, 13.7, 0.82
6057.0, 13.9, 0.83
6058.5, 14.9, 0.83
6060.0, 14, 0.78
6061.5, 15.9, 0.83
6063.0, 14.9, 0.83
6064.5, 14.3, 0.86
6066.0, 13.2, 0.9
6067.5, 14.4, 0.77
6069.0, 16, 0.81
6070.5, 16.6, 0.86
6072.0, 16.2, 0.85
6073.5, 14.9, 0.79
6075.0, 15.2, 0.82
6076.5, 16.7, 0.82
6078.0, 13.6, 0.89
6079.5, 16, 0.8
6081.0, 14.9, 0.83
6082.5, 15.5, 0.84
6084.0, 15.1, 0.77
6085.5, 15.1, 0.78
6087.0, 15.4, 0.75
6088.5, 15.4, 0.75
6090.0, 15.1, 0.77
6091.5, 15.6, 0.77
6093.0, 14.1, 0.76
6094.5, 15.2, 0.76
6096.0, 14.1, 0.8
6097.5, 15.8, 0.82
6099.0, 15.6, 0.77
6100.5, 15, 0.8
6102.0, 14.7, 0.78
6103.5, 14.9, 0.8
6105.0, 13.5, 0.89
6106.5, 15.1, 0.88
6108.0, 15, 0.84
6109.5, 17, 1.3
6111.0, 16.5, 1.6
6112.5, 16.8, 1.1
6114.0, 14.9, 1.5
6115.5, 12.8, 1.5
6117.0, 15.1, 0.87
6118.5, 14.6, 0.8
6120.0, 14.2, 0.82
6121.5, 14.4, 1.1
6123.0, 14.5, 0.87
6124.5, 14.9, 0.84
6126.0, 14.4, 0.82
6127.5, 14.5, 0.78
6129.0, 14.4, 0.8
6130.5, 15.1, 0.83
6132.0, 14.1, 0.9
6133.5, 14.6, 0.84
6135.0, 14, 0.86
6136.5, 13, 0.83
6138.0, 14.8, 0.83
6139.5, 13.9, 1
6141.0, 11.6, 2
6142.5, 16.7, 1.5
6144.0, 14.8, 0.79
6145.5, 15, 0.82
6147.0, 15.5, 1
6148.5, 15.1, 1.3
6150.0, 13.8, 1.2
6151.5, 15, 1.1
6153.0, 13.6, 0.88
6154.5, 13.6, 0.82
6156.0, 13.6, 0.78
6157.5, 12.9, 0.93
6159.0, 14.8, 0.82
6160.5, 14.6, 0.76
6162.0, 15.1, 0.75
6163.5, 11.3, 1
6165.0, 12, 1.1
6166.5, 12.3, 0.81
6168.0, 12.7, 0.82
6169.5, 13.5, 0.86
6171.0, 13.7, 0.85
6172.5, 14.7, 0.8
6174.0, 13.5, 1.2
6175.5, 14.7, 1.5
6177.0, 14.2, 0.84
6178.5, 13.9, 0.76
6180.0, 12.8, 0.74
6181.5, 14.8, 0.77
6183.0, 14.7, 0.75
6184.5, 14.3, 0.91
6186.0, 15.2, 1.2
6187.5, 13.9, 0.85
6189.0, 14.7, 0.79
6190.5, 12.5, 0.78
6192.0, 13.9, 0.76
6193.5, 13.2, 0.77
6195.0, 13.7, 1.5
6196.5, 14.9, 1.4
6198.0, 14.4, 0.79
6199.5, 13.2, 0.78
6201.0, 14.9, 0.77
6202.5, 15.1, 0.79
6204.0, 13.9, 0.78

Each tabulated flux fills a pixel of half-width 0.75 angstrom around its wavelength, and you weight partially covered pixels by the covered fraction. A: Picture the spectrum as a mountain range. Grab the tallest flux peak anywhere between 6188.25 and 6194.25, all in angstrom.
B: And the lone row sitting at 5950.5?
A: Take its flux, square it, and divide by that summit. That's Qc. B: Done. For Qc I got 14.7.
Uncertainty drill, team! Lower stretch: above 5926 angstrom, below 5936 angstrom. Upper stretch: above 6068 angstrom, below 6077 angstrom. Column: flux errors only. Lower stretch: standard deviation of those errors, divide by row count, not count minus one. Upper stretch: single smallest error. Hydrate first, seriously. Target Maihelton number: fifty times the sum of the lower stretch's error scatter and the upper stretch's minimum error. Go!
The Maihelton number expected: 40.5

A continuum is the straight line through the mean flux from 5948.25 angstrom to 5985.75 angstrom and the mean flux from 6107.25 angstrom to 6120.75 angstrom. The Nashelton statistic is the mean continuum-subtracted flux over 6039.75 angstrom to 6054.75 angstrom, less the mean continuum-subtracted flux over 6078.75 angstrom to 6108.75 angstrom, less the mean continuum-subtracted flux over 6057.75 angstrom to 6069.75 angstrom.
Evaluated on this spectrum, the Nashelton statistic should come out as 0.17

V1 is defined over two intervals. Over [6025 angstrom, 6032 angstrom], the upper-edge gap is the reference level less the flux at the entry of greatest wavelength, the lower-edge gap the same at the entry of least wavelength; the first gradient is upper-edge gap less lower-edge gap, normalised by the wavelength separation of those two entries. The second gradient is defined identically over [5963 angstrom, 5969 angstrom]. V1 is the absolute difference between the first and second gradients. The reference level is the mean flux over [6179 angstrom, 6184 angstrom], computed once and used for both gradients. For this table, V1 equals 0.55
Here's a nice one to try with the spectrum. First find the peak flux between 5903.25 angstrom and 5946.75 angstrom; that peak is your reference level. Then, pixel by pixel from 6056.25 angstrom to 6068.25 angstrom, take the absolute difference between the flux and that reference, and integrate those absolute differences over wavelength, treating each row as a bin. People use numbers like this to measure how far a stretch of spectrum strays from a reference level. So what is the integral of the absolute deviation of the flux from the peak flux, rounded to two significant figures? 20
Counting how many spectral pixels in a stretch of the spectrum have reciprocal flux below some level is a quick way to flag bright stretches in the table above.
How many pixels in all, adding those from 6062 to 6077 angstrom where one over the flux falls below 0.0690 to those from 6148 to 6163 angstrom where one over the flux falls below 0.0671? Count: 10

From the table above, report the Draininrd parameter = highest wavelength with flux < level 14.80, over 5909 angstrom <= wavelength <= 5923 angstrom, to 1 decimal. 5920.5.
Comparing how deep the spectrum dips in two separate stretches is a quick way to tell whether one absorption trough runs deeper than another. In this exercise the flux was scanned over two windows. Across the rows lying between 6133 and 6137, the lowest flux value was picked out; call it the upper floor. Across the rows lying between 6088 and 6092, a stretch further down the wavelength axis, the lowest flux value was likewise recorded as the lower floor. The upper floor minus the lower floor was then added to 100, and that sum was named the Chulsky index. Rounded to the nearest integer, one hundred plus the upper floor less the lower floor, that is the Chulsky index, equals 98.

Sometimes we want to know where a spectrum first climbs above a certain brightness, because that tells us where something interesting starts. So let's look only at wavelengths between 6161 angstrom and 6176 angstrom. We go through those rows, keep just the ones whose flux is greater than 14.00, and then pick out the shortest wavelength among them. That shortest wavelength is 6162.0 angstrom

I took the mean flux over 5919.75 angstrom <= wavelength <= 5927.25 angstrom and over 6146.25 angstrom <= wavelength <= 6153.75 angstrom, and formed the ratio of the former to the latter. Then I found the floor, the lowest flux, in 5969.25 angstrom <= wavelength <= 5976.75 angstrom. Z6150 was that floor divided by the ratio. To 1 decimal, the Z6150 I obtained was 13.4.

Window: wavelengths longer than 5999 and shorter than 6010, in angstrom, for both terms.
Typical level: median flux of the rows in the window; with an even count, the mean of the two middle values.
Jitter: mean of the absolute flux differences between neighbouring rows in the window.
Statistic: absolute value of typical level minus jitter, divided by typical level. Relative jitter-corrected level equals 0.96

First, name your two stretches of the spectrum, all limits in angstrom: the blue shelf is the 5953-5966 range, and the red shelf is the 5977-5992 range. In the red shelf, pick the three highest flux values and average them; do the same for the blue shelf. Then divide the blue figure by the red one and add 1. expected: 2.02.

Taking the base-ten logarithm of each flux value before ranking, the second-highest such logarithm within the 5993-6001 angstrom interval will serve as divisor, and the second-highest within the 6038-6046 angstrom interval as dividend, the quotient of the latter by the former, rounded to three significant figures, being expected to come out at 1.02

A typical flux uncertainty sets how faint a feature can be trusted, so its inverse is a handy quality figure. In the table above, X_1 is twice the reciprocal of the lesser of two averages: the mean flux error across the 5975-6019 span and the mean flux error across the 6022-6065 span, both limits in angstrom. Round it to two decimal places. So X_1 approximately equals 2.62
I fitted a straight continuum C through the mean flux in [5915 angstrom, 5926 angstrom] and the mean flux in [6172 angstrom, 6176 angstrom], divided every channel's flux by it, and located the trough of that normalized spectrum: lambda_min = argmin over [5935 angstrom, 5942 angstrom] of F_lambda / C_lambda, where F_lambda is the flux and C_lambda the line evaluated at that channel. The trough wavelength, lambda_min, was 5940.0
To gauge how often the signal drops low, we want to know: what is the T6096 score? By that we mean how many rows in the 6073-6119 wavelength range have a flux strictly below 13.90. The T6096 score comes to 3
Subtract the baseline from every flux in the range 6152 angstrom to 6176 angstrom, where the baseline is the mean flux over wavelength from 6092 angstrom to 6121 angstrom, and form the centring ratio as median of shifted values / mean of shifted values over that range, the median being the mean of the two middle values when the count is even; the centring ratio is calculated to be 0.96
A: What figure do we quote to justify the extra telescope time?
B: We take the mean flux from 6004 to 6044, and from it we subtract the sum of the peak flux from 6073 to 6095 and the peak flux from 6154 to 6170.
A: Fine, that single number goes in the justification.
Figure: -17.4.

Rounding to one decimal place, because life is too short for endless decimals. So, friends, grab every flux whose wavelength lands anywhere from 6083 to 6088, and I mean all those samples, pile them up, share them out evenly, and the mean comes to 15.2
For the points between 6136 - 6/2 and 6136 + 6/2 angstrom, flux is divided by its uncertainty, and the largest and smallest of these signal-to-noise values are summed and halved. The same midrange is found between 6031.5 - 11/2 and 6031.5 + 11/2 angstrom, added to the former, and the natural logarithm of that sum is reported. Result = 3.58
